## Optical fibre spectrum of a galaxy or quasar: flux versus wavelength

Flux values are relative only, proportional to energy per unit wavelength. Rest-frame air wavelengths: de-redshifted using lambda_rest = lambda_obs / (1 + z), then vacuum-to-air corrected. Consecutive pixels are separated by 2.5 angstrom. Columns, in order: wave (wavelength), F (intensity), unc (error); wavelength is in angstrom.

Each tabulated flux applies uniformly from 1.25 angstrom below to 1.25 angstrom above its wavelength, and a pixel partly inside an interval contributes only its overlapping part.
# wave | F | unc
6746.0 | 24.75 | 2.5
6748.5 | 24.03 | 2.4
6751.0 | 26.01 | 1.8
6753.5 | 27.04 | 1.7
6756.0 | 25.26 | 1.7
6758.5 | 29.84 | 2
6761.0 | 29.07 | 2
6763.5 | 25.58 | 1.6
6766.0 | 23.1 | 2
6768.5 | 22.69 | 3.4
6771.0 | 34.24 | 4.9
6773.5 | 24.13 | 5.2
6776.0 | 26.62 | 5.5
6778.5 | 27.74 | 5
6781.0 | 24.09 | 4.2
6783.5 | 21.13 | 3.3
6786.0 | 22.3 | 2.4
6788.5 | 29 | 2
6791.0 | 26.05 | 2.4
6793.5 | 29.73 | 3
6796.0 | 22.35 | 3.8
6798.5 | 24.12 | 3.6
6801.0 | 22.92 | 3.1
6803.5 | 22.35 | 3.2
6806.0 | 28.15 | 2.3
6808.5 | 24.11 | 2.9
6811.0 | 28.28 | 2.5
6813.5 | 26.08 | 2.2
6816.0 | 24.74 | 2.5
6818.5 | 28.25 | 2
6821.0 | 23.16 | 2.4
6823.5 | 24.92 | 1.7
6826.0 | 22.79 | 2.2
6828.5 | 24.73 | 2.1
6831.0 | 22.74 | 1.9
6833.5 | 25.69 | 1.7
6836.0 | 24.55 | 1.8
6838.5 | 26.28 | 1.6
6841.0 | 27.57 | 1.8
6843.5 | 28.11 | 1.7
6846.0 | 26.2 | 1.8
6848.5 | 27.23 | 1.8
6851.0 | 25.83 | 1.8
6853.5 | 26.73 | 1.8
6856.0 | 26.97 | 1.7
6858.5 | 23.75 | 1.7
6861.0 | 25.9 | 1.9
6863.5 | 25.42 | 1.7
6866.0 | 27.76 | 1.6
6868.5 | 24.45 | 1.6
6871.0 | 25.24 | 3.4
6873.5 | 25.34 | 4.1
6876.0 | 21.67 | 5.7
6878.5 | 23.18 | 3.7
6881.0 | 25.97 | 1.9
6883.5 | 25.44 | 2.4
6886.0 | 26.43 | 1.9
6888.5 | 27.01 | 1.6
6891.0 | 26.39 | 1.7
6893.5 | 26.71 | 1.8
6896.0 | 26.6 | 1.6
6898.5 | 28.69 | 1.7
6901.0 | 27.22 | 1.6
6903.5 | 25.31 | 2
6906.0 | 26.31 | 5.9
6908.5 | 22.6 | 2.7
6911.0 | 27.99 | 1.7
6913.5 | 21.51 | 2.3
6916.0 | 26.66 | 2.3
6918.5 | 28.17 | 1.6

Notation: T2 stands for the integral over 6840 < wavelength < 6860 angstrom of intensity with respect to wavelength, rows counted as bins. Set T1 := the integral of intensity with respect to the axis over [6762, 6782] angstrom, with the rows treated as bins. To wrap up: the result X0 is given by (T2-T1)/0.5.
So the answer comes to 18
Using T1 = 522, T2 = 531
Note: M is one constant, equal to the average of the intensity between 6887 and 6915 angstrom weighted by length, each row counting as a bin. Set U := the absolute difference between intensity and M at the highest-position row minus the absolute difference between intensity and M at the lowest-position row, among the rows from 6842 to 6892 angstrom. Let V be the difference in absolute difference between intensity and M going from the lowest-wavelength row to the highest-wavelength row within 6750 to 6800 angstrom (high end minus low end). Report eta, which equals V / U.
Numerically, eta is -1.1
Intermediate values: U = -2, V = 1.9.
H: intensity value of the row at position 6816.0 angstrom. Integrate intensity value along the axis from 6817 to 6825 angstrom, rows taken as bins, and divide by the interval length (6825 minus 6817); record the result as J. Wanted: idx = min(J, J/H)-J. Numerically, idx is -24.3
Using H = 24.74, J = 25.3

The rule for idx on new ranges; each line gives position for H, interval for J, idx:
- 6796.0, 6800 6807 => -23.3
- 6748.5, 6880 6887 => -24.8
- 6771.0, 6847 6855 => -25.8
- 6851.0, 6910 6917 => -24.3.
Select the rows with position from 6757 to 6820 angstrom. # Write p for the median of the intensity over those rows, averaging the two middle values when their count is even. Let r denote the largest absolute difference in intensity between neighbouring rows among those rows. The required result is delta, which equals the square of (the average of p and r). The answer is 345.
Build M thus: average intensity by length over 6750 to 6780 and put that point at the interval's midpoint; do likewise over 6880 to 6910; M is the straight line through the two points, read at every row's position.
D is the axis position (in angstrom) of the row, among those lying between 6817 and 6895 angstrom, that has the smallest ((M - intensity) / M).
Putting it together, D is 6818.5 angstrom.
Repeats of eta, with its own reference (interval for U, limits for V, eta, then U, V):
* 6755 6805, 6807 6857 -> -0.3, 3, -1.0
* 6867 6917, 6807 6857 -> 1.0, -1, -1.0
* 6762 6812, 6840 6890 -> -0.3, 2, -0.6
